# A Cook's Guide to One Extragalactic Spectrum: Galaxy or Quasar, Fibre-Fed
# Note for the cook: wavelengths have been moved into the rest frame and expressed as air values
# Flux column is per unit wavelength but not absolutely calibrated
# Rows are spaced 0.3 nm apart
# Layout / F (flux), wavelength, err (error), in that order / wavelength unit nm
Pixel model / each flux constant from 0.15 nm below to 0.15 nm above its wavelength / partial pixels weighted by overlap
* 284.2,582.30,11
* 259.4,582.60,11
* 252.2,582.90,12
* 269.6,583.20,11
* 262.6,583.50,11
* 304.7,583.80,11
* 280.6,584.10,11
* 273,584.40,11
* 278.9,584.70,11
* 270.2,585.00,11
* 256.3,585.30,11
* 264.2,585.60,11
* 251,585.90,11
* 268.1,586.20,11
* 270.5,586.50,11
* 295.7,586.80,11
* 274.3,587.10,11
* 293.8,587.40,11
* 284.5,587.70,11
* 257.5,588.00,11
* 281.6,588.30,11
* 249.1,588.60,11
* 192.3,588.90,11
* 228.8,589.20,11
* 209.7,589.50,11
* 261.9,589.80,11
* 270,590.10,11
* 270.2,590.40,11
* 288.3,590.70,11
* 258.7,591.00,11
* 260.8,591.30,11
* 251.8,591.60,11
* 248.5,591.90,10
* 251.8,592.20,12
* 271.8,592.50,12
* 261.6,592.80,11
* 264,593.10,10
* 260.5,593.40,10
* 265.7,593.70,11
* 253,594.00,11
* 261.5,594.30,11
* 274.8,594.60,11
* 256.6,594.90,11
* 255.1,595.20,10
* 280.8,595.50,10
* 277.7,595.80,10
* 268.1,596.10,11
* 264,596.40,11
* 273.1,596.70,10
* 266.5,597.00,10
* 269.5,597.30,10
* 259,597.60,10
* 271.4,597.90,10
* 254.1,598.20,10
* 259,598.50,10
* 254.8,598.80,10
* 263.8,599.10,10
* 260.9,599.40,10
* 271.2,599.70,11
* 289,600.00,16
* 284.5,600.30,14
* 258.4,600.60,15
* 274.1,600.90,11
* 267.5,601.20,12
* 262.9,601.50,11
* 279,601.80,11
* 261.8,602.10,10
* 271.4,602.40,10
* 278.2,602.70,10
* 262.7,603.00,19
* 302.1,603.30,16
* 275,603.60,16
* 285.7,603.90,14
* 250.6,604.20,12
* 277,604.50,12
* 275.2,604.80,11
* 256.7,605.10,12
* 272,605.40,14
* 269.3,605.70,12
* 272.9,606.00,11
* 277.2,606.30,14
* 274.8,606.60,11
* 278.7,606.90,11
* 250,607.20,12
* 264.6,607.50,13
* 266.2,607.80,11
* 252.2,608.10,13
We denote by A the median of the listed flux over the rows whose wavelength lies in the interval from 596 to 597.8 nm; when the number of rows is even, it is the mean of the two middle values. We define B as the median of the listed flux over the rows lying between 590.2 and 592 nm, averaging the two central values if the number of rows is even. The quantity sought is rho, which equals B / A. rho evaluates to 0.97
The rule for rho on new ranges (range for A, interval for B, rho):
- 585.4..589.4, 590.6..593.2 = 0.97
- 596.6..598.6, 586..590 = 1.01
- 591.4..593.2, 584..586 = 1.05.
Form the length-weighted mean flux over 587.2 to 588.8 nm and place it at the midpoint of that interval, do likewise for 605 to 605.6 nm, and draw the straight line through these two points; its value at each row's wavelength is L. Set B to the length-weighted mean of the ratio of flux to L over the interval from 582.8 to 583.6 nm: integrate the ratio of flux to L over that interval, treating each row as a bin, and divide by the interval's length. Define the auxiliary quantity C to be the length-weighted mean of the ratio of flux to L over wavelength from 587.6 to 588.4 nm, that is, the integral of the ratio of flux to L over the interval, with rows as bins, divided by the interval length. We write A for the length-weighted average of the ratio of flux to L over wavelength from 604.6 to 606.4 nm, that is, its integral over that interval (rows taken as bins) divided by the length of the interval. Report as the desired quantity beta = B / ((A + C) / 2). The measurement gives 0.95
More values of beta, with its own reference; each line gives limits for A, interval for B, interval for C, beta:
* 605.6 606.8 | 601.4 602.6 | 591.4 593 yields 1.02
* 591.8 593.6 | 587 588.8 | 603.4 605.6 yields 1.01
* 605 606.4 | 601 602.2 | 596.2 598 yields 1.00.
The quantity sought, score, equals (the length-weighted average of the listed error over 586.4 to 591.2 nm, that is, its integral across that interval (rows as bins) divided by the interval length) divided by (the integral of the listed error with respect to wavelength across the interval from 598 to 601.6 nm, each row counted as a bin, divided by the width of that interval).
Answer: 0.94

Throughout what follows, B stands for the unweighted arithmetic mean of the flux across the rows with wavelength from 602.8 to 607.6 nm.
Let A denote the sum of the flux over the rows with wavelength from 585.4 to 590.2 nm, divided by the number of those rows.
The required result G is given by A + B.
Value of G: 531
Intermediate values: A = 260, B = 272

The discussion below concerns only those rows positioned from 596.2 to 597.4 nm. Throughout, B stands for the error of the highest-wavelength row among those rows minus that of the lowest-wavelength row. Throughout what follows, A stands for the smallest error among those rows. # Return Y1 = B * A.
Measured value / -10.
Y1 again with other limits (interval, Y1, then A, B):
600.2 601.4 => -22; 11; -2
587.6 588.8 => 0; 11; 0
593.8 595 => 0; 11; 0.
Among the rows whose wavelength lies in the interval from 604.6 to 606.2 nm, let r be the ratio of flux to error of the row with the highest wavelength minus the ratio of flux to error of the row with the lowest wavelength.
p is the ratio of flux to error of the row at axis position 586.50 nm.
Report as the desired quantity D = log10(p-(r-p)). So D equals 1.69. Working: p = 24.6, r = 0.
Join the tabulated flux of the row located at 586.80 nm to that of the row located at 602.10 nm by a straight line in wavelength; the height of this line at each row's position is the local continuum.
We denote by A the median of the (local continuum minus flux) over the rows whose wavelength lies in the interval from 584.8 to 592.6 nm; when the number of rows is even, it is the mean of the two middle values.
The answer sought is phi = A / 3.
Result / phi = 9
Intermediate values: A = 28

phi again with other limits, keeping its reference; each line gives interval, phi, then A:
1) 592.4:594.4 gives 6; 18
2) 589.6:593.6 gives 7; 21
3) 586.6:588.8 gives 4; 11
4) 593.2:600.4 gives 2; 7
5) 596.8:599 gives 4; 11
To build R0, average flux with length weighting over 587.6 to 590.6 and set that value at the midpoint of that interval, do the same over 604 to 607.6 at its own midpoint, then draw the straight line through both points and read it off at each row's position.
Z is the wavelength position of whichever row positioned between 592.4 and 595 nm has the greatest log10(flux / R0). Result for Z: 594.60 nm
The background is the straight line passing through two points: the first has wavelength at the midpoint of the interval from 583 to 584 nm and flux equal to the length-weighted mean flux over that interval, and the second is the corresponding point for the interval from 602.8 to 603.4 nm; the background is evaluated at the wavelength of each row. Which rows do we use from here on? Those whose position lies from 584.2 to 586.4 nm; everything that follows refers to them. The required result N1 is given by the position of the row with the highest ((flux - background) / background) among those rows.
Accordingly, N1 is 584.70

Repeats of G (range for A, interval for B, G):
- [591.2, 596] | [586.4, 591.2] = 524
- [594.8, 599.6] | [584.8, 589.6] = 524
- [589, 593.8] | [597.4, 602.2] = 525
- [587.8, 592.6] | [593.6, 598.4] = 519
